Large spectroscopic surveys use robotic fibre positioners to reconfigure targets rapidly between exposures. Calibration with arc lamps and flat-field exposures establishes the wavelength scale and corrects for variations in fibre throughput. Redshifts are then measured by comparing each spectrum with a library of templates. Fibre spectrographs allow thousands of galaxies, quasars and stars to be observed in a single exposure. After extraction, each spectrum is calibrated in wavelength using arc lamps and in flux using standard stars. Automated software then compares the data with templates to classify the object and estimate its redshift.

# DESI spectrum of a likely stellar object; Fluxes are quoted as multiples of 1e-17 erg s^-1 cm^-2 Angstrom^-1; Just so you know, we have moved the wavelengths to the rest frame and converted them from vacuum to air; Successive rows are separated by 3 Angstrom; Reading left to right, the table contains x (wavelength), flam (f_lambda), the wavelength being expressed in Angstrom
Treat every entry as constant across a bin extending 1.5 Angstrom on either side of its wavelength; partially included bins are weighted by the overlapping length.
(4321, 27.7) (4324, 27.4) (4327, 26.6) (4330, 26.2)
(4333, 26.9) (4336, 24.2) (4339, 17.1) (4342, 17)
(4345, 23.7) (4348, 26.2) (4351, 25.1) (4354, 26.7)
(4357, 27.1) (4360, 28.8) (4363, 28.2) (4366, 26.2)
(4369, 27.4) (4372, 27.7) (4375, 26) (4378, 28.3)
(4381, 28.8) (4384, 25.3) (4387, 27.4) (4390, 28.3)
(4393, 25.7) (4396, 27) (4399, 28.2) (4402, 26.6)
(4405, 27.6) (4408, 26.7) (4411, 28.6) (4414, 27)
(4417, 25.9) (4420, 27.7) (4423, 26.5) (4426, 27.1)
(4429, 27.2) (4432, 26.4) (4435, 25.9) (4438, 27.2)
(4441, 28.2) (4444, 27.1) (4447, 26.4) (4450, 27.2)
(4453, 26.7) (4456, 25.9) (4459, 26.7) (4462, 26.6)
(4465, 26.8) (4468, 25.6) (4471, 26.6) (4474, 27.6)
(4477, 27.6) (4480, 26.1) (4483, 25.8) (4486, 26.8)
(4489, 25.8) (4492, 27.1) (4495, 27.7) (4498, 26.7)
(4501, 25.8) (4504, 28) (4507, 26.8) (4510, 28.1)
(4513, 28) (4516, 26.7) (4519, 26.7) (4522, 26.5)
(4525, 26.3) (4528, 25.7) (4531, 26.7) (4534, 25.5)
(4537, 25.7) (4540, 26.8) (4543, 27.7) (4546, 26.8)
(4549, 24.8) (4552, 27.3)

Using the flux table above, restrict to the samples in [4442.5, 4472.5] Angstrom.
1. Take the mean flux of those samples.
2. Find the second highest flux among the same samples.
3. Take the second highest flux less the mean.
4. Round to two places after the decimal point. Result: 0.54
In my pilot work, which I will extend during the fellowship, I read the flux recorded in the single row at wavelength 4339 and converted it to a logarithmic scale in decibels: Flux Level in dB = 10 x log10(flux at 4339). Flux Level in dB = 12.3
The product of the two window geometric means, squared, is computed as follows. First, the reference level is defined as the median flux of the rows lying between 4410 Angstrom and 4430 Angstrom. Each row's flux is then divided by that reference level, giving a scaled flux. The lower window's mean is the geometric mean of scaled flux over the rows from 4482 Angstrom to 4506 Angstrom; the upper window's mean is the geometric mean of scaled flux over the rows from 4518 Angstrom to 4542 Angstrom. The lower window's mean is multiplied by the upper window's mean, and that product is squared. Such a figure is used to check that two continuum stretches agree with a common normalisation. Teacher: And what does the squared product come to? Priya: 0.910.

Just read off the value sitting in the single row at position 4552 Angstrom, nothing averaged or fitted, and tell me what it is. 27.3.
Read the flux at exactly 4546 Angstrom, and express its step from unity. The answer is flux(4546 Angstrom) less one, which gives 25.8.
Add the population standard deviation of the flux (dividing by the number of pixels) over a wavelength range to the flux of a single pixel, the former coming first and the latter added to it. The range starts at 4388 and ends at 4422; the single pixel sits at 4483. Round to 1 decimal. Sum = 26.7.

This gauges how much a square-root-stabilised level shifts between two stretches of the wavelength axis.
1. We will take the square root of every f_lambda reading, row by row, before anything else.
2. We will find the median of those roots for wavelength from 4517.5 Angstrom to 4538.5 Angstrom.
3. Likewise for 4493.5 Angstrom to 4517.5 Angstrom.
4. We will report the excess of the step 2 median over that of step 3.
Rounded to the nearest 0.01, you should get -0.09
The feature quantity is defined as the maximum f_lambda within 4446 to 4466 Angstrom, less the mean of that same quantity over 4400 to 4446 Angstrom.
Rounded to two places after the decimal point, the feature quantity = 0.15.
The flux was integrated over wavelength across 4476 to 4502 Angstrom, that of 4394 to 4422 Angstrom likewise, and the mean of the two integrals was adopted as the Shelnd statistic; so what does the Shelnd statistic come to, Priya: 727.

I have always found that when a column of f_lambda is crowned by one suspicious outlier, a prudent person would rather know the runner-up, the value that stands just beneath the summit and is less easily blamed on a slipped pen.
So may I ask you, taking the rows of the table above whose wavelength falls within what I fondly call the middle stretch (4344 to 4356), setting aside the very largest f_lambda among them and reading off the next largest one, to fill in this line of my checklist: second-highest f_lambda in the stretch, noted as 26.2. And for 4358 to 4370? 28.2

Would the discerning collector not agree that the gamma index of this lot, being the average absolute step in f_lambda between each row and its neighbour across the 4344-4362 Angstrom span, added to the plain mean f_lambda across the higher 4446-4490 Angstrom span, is 28.0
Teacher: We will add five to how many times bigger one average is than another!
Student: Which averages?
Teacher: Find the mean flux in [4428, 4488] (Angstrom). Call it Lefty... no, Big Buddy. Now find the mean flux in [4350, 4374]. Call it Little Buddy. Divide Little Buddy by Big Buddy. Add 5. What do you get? 6.02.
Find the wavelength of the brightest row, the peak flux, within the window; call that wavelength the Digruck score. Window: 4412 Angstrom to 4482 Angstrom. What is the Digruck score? 4441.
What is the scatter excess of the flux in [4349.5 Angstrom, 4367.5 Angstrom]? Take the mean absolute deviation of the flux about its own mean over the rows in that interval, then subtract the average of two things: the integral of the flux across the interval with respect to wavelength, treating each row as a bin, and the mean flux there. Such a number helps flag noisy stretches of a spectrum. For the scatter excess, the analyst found -256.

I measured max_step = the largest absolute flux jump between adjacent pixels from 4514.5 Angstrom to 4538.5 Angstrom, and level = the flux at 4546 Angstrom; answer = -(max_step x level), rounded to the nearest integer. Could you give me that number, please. -32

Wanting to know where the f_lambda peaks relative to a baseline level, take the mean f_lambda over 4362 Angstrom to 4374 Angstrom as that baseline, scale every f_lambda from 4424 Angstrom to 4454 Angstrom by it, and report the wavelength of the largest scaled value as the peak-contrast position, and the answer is 4441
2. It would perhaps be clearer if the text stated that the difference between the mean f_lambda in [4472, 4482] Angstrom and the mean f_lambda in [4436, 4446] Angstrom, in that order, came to -0.4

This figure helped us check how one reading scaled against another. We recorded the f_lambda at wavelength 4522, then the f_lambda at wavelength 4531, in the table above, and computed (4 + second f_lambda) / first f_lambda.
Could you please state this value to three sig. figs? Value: 1.16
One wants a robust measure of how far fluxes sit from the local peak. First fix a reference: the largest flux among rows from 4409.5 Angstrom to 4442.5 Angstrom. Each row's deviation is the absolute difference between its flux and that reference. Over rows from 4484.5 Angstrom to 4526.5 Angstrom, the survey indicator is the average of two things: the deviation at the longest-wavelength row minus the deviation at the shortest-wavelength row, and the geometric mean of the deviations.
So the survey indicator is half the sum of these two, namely 1.0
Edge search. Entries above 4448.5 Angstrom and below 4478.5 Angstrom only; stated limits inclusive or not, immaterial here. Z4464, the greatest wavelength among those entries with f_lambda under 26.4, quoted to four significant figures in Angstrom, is 4468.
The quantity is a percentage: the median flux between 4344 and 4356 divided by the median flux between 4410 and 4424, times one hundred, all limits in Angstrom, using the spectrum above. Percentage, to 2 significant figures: 95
